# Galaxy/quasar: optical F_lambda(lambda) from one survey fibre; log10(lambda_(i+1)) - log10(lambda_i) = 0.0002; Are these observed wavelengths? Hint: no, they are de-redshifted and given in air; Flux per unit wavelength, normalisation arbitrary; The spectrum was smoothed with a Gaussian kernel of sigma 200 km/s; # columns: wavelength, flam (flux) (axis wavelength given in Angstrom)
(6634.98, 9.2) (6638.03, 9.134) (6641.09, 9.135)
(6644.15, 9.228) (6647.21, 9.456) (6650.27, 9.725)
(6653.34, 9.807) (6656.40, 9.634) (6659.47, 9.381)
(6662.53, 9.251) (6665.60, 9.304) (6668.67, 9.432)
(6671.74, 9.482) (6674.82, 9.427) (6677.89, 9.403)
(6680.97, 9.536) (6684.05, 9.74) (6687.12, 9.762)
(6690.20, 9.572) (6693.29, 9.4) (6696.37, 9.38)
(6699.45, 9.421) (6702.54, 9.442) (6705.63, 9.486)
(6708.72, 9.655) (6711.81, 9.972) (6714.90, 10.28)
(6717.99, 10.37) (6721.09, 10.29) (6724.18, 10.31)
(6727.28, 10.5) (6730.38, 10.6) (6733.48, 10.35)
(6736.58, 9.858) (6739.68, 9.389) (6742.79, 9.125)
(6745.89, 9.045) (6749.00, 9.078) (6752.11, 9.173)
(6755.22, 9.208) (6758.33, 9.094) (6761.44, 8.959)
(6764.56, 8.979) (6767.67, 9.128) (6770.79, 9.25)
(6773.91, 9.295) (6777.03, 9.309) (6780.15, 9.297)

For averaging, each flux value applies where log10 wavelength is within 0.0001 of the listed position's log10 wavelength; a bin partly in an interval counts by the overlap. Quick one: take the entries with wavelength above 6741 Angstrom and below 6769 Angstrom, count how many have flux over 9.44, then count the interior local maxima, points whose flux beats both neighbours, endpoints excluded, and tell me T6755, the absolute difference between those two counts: 1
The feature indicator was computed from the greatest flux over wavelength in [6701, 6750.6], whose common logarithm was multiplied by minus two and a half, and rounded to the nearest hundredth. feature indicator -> -2.56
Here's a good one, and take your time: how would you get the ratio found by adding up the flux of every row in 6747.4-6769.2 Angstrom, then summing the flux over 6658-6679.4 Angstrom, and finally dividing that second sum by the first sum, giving 1.03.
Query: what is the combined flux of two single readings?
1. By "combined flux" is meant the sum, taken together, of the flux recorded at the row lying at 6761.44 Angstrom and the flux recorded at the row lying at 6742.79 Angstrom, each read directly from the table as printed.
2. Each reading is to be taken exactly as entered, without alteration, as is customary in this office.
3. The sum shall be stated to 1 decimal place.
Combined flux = 18.1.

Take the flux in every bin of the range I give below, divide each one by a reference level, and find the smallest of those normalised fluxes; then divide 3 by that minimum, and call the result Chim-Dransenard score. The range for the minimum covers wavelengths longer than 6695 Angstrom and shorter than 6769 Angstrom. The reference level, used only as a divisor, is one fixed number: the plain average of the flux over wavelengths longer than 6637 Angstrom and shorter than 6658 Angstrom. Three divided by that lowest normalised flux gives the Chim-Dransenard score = 3.16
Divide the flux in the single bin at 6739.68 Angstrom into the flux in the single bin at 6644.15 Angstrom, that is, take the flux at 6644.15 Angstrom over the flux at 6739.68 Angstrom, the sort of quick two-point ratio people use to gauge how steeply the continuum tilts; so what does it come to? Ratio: 0.98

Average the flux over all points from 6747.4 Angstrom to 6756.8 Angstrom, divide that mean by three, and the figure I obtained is 3.05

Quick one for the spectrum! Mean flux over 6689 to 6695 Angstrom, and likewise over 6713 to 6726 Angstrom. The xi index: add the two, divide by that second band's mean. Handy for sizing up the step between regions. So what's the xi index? 1.92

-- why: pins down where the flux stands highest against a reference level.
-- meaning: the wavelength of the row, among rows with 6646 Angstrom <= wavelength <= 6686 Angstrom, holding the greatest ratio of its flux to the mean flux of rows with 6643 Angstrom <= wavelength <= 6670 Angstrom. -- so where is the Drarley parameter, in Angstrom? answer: 6653.34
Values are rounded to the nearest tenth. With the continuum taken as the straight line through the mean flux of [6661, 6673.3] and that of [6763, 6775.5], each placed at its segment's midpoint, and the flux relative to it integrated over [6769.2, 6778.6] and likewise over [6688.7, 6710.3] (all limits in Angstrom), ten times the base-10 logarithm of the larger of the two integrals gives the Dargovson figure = 13.4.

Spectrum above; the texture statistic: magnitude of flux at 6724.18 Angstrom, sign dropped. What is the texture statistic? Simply 10.3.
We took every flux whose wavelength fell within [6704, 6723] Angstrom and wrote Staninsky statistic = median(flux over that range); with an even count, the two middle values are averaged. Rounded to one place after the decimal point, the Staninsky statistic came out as 10.1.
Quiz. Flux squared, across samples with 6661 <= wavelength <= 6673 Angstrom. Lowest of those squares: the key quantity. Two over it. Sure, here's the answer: 0.0234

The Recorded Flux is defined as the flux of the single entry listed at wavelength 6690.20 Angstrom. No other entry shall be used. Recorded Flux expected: 9.572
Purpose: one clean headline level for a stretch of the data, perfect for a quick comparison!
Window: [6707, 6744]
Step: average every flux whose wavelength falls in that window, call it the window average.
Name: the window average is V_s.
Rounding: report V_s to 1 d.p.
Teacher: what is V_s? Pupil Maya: 10.1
